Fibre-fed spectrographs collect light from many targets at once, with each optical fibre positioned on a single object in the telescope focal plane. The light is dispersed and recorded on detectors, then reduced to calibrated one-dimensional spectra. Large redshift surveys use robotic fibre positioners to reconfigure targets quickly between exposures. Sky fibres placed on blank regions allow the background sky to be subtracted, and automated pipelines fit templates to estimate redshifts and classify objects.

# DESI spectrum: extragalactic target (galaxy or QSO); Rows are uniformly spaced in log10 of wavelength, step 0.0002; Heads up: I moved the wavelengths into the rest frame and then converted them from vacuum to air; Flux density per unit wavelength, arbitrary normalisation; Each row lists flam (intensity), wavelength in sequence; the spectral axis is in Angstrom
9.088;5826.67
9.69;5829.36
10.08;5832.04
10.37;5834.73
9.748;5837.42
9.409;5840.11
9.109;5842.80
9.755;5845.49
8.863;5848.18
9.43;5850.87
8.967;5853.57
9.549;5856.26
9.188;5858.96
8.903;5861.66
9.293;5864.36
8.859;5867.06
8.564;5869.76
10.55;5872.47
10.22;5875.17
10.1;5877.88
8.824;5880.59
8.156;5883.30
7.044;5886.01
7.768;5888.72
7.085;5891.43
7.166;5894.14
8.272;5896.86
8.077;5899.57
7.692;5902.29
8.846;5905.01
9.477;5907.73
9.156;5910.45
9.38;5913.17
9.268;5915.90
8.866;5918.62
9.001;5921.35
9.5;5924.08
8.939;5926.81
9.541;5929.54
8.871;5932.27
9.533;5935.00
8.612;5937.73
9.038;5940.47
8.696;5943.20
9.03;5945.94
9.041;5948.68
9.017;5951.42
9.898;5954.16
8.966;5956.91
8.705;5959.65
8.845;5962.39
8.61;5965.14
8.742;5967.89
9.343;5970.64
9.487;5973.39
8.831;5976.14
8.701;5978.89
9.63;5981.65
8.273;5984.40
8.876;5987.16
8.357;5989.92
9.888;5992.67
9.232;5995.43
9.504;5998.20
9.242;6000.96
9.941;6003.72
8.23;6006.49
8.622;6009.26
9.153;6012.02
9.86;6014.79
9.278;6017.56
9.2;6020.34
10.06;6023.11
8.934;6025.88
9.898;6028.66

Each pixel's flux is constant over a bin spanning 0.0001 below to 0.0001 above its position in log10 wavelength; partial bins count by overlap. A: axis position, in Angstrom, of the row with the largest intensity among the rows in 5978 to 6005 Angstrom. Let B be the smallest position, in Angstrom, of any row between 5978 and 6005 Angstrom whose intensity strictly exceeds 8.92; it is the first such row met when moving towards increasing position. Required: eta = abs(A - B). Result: 22.1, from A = 6003.72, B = 5981.65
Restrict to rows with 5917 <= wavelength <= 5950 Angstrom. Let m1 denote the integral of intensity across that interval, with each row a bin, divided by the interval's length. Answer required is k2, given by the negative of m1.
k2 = -9.06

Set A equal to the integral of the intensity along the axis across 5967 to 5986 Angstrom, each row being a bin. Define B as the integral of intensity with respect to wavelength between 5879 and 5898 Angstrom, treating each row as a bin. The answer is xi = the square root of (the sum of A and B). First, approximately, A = 171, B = 148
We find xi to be 17.9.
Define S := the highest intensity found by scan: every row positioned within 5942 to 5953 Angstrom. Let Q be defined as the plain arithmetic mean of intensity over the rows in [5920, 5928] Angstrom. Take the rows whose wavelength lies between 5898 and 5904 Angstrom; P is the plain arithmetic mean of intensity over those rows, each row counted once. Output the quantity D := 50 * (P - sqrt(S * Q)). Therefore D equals -60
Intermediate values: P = 7.88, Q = 9.1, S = 9.041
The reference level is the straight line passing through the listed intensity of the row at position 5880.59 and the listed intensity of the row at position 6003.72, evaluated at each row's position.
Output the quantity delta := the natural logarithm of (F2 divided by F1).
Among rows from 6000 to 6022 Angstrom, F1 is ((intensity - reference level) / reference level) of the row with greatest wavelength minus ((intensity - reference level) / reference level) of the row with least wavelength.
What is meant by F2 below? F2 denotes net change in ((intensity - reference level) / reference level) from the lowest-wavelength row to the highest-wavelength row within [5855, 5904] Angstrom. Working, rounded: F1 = -0.020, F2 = -0.26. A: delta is 2.5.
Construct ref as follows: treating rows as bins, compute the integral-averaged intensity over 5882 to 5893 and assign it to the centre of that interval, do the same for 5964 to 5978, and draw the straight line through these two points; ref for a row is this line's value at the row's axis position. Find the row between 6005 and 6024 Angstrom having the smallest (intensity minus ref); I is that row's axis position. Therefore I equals 6006.49 Angstrom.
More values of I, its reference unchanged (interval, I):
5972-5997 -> 5989.92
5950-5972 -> 5965.14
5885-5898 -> 5891.43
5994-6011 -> 6006.49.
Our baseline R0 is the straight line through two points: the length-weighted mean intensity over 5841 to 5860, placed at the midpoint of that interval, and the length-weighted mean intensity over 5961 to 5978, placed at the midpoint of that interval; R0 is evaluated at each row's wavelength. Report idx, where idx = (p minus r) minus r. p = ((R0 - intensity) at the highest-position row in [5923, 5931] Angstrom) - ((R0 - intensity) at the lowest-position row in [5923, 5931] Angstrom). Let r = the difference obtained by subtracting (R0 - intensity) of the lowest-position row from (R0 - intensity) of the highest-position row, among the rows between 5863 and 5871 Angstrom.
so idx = -1.5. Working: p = -0.1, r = 0.72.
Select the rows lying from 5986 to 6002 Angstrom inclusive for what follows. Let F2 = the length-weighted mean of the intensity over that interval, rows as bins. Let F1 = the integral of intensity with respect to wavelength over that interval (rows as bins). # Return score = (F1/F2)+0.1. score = 16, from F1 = 147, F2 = 9.19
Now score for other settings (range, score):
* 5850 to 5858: 8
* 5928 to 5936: 8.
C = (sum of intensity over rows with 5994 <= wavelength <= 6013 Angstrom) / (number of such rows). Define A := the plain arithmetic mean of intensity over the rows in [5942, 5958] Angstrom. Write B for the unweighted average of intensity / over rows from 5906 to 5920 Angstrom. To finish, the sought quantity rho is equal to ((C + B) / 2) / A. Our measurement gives 1.008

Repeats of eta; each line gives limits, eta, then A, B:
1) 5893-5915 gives 0.0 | 5907.73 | 5907.73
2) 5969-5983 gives 11.0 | 5981.65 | 5970.64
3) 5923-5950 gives 5.5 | 5929.54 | 5924.08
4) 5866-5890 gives 0.0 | 5872.47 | 5872.47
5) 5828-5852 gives 5.4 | 5834.73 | 5829.36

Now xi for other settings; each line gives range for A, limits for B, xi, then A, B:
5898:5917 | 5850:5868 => 18.2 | 168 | 165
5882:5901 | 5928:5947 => 17.8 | 145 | 172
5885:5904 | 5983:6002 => 17.8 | 145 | 172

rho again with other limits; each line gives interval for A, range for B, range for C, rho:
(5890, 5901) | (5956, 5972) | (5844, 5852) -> 1.191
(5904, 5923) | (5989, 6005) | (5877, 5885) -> 1.006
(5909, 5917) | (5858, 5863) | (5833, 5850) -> 1.003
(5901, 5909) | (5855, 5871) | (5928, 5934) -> 1.053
